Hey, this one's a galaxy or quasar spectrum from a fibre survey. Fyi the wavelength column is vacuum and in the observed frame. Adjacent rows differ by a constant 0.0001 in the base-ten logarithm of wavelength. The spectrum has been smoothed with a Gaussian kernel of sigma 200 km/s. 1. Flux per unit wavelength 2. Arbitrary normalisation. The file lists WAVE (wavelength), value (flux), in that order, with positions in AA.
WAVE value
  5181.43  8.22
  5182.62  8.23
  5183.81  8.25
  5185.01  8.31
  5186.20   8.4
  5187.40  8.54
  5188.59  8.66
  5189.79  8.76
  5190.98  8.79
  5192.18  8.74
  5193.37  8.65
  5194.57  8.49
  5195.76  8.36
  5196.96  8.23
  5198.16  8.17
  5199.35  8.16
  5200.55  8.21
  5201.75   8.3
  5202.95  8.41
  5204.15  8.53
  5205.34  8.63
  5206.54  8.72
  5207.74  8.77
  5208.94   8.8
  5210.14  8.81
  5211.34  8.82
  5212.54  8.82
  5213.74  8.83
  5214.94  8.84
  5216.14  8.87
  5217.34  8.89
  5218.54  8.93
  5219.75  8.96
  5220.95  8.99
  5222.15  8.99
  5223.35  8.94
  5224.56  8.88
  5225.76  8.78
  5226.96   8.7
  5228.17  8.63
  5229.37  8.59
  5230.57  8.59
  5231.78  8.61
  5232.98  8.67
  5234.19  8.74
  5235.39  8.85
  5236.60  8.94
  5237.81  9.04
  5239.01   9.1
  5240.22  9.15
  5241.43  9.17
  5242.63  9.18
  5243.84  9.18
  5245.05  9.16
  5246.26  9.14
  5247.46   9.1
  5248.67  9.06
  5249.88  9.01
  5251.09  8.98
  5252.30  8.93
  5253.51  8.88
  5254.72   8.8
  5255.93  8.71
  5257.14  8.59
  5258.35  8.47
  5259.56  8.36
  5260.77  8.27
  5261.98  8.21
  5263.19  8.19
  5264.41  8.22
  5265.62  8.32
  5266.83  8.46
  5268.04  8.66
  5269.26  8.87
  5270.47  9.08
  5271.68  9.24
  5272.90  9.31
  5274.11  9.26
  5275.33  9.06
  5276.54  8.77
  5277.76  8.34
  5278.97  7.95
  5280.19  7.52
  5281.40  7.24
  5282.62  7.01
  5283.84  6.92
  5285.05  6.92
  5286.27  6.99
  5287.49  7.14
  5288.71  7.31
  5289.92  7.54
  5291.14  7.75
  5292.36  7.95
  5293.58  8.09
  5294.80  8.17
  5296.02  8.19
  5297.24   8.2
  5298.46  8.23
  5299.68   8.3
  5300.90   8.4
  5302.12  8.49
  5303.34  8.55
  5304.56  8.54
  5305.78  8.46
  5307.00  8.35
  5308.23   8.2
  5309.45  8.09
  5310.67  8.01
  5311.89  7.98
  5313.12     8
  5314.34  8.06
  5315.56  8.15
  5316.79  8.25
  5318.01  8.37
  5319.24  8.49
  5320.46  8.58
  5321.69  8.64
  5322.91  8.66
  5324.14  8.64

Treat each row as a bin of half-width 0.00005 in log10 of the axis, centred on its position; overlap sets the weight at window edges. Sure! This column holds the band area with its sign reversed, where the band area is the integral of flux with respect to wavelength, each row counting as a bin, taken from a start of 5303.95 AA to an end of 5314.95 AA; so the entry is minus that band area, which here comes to -90.1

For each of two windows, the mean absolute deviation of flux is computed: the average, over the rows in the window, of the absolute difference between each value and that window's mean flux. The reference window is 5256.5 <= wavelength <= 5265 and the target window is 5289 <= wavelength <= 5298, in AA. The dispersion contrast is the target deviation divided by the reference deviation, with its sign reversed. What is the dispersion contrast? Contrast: -1.7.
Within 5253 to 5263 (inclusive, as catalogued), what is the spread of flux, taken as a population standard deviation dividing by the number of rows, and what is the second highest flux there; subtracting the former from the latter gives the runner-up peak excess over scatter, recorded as 8.6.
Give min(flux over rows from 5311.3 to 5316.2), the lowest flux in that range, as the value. 7.98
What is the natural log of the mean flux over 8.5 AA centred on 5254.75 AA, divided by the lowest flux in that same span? 0.034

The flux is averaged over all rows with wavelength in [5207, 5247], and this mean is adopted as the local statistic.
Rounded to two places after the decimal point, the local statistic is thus 8.89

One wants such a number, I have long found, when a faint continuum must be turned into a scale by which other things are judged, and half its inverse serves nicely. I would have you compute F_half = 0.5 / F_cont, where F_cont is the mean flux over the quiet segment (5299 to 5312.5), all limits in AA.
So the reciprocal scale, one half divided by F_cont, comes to 0.0602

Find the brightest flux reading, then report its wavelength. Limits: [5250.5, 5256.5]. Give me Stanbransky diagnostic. 5251.09 AA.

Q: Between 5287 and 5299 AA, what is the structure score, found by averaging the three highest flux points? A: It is 8.2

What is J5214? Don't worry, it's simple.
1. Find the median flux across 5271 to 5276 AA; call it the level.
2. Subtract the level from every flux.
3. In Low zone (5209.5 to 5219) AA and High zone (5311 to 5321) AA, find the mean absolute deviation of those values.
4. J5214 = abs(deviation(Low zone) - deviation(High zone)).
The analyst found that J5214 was 0.15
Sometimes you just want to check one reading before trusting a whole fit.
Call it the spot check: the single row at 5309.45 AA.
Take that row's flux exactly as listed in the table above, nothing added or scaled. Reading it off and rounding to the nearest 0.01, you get 8.09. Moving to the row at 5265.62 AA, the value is 8.32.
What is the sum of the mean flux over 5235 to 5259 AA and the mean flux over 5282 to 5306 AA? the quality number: 16.8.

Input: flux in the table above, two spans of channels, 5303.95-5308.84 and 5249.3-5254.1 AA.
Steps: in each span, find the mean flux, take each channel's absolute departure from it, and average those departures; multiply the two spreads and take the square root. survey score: 0.071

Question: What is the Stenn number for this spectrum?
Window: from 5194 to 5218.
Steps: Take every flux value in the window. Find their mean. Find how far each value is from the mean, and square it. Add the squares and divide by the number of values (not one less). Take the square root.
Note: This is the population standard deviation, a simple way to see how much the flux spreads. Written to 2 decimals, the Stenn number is 0.26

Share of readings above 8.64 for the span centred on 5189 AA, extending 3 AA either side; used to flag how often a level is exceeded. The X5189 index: 0.60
